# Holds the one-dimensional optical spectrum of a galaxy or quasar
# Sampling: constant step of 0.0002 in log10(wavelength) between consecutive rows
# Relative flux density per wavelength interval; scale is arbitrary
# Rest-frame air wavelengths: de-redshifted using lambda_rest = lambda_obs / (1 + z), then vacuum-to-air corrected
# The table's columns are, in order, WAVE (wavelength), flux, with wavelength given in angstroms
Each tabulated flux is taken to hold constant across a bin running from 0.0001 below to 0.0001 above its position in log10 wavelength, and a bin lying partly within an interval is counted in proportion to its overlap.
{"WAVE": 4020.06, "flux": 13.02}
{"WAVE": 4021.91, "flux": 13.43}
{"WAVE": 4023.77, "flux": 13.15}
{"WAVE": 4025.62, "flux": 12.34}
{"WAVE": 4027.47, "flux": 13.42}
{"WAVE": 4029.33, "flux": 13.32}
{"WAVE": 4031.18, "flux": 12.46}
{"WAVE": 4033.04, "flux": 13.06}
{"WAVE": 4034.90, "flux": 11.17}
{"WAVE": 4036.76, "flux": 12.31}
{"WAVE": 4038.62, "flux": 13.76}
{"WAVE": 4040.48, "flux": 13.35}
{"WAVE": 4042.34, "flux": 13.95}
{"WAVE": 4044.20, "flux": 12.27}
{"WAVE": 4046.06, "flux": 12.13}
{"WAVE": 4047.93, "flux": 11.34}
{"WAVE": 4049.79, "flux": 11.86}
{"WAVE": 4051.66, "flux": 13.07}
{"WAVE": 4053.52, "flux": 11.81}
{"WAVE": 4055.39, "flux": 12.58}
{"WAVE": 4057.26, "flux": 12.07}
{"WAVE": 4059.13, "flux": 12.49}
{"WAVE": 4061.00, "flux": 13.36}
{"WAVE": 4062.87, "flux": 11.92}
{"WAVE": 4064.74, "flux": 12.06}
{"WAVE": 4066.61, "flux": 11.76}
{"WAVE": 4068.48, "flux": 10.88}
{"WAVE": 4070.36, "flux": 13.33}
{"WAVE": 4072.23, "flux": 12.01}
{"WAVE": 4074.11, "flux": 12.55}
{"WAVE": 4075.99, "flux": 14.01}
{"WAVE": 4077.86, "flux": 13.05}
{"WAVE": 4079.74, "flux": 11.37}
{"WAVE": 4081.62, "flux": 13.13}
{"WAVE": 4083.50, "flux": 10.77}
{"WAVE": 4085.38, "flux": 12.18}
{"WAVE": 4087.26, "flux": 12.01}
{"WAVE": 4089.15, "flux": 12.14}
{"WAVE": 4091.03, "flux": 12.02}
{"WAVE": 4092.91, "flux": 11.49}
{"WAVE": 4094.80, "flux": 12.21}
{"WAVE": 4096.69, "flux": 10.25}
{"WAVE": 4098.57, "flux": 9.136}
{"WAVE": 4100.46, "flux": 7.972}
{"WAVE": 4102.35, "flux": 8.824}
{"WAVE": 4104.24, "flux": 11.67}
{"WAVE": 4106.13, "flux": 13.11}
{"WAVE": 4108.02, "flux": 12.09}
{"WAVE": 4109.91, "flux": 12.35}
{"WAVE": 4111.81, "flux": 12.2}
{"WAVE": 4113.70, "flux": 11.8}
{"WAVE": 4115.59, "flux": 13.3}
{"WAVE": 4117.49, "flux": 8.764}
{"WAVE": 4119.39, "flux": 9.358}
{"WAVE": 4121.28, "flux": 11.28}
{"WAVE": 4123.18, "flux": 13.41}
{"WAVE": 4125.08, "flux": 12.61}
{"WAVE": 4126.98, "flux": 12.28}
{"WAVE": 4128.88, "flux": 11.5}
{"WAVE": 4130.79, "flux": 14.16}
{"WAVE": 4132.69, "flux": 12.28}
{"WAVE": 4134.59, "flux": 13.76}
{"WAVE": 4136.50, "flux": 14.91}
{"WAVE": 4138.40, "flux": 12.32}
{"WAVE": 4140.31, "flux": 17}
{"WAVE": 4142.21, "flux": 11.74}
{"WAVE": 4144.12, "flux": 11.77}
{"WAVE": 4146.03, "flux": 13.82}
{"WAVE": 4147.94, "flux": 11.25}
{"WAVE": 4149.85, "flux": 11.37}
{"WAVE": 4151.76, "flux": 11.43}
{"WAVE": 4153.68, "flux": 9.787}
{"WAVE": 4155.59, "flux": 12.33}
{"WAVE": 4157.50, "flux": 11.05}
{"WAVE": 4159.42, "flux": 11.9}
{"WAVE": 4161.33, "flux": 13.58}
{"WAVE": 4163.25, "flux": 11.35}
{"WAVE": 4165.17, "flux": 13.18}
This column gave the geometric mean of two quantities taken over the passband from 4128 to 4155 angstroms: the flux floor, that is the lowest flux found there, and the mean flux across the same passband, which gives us 11.1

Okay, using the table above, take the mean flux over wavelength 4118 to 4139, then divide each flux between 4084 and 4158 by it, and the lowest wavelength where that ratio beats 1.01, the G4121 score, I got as 4106.13 angstroms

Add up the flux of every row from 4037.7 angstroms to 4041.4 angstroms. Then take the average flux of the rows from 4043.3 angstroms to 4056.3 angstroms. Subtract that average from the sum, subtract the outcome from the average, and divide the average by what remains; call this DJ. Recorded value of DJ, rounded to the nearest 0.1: -4.3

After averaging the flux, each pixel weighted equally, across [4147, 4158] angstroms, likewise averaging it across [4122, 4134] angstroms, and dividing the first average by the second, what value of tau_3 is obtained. 0.88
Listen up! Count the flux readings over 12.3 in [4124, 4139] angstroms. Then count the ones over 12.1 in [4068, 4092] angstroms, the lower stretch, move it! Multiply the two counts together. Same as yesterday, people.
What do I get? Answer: 35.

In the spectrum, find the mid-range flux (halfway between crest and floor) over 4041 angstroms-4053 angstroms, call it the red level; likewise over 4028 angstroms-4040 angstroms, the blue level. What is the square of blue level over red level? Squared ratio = 0.97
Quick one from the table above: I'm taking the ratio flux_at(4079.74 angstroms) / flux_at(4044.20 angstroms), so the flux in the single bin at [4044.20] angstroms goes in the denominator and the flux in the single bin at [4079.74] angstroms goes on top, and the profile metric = 0.93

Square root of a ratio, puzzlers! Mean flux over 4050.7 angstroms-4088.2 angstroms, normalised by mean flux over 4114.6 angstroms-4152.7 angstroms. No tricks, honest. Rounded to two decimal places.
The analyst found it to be 1.00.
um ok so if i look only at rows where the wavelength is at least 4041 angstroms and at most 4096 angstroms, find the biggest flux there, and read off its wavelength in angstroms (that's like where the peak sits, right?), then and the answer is 4075.99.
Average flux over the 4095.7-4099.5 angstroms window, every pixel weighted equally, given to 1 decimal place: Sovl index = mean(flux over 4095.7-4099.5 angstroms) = 9.7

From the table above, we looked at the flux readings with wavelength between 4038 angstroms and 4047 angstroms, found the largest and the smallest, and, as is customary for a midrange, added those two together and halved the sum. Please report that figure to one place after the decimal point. 13.0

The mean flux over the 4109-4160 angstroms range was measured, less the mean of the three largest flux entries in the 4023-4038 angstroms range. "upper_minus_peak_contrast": -1.1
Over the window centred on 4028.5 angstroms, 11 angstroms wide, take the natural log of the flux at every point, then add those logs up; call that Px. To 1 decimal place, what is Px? 15.4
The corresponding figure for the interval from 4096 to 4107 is 13.8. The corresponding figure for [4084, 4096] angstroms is 14.9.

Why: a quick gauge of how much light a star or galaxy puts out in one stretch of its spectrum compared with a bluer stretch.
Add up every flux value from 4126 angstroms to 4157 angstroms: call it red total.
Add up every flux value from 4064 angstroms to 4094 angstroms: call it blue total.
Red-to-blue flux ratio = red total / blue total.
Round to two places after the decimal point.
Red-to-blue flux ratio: 1.04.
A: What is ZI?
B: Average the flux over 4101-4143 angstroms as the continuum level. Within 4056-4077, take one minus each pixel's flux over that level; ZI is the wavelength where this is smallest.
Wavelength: 4075.99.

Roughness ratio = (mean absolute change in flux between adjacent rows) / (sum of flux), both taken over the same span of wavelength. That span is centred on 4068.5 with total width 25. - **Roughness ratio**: 0.0065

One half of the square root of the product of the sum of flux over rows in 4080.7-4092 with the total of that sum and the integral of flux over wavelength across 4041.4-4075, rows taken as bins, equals 94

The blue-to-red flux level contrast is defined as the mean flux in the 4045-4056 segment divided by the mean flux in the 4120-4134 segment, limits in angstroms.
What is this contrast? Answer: 0.97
